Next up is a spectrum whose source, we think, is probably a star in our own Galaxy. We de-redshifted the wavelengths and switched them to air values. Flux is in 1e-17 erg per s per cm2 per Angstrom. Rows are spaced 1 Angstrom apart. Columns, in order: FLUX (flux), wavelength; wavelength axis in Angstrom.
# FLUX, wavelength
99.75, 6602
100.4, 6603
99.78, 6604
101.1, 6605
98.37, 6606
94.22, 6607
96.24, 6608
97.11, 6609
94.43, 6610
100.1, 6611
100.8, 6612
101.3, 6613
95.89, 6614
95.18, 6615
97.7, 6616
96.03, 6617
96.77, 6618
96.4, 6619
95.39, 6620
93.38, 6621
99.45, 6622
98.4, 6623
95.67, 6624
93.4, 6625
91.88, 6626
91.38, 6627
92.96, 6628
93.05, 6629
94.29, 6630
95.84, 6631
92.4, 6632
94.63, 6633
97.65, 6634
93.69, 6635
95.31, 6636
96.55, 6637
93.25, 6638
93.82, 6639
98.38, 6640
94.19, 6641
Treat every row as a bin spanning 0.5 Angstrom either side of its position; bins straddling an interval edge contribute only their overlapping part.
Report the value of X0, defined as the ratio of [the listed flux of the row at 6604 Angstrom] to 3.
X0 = 33.3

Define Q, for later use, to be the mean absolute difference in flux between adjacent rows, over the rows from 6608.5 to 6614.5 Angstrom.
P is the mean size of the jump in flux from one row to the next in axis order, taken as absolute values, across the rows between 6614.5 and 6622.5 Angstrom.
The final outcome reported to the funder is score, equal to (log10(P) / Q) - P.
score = -2.0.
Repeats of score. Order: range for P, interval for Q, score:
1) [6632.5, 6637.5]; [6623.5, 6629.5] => -2.1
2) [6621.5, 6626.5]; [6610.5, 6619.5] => -1.7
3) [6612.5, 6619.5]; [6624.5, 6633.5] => -1.7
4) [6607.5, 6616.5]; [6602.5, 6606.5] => -2.1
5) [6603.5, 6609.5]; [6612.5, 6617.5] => -2.1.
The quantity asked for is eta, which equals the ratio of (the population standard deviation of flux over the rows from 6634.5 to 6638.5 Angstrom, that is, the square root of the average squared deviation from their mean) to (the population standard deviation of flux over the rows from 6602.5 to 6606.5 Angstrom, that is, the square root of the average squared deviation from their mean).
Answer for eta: 1.3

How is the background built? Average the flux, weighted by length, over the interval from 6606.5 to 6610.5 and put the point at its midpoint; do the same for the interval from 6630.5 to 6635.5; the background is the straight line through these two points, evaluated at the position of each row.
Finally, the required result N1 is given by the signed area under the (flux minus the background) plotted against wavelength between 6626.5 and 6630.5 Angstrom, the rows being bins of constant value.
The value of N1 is -8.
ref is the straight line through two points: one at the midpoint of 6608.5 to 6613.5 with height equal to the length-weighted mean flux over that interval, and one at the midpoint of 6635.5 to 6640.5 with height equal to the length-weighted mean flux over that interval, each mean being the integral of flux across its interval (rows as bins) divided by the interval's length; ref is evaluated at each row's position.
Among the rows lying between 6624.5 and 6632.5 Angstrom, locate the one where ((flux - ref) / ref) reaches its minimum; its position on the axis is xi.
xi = 6627 Angstrom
